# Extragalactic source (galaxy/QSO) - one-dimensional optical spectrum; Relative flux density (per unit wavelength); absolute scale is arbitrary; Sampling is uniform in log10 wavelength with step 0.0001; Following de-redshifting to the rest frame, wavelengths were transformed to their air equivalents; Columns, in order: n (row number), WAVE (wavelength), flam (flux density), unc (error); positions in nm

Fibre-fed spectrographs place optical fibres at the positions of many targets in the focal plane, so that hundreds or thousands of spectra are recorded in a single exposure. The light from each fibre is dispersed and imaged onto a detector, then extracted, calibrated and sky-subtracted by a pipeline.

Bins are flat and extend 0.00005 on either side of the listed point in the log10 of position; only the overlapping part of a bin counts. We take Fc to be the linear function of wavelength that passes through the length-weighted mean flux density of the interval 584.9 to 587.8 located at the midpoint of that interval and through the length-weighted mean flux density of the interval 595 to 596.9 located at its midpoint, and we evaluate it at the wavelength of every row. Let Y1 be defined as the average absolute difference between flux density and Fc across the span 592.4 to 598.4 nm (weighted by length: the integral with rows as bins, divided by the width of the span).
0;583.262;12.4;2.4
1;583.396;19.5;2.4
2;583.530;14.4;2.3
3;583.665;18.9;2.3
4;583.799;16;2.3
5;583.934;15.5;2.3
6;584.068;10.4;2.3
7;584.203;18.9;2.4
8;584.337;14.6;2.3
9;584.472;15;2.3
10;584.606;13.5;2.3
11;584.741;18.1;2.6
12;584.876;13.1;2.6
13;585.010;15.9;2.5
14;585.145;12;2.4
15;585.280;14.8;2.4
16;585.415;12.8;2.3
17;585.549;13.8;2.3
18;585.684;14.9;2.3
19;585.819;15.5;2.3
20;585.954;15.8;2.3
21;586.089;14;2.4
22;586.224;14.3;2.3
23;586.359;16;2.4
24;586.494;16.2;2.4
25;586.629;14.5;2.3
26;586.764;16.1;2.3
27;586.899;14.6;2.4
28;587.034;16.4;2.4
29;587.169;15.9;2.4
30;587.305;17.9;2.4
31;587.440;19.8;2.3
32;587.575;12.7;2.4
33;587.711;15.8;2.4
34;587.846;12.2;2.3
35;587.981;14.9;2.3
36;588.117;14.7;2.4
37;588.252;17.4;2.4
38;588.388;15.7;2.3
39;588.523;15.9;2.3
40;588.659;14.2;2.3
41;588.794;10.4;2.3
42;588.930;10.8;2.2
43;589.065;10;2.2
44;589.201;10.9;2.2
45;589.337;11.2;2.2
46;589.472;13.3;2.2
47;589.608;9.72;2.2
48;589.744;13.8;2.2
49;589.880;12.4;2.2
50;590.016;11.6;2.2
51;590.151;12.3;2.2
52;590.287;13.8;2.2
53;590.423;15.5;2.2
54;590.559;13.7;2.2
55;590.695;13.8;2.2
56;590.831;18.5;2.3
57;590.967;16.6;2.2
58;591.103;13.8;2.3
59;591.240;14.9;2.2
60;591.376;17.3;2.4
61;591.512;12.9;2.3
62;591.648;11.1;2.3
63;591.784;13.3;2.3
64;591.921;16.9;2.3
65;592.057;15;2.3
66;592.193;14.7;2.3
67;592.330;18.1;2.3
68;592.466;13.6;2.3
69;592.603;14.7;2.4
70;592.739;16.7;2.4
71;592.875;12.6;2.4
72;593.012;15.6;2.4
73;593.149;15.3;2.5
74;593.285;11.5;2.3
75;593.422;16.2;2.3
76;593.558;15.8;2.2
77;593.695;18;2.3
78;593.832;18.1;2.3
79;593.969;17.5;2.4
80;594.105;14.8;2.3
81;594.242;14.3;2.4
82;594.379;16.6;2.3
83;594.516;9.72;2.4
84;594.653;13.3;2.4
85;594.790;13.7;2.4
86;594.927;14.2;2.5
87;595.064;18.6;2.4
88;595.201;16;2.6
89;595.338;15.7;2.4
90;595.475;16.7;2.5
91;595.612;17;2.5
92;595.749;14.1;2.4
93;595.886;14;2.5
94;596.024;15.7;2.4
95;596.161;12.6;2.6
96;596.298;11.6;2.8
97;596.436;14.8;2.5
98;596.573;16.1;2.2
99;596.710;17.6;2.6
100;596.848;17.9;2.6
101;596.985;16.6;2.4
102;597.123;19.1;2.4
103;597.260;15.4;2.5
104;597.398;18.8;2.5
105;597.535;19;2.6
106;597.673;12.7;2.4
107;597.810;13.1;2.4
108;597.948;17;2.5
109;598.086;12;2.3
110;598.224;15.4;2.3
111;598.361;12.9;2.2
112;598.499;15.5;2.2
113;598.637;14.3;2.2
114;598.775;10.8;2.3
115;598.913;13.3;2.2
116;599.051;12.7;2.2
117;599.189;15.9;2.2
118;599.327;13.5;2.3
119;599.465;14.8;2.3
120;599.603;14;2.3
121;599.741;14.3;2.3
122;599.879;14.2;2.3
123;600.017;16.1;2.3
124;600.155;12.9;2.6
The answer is 1.81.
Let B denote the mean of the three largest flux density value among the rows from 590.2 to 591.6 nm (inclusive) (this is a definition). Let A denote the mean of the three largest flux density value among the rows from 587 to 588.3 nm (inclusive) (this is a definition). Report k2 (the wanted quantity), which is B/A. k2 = 0.95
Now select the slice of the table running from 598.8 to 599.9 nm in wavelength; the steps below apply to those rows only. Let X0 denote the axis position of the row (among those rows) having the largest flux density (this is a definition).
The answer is 599.189 nm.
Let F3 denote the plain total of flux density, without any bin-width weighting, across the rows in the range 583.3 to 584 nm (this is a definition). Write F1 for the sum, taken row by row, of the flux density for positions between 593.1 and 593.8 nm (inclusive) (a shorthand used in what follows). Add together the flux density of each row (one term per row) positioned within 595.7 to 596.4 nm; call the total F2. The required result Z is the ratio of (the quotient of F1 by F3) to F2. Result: 0.0134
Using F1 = 76.8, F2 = 68.0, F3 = 84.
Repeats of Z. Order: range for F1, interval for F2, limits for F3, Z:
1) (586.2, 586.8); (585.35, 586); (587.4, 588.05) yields 0.0140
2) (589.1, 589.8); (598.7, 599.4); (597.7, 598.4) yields 0.0126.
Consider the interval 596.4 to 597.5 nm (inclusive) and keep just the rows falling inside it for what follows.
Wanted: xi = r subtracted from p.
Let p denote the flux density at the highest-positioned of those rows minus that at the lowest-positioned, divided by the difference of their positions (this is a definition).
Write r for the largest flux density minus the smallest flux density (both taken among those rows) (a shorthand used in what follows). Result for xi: 0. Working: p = 4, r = 4.3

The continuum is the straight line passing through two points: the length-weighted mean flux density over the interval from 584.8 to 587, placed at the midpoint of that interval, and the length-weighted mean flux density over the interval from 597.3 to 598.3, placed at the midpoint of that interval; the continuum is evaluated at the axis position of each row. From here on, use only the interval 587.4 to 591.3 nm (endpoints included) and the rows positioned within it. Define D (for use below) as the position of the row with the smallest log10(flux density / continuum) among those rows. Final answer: 589.608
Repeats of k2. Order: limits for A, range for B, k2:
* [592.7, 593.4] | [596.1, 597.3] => 1.15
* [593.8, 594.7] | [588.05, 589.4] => 0.94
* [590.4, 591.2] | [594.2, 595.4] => 1.01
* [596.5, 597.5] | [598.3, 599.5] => 0.83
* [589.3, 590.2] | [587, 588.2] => 1.37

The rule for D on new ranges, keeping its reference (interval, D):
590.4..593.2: 591.648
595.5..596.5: 596.298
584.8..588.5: 585.145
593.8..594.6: 594.516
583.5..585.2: 584.068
